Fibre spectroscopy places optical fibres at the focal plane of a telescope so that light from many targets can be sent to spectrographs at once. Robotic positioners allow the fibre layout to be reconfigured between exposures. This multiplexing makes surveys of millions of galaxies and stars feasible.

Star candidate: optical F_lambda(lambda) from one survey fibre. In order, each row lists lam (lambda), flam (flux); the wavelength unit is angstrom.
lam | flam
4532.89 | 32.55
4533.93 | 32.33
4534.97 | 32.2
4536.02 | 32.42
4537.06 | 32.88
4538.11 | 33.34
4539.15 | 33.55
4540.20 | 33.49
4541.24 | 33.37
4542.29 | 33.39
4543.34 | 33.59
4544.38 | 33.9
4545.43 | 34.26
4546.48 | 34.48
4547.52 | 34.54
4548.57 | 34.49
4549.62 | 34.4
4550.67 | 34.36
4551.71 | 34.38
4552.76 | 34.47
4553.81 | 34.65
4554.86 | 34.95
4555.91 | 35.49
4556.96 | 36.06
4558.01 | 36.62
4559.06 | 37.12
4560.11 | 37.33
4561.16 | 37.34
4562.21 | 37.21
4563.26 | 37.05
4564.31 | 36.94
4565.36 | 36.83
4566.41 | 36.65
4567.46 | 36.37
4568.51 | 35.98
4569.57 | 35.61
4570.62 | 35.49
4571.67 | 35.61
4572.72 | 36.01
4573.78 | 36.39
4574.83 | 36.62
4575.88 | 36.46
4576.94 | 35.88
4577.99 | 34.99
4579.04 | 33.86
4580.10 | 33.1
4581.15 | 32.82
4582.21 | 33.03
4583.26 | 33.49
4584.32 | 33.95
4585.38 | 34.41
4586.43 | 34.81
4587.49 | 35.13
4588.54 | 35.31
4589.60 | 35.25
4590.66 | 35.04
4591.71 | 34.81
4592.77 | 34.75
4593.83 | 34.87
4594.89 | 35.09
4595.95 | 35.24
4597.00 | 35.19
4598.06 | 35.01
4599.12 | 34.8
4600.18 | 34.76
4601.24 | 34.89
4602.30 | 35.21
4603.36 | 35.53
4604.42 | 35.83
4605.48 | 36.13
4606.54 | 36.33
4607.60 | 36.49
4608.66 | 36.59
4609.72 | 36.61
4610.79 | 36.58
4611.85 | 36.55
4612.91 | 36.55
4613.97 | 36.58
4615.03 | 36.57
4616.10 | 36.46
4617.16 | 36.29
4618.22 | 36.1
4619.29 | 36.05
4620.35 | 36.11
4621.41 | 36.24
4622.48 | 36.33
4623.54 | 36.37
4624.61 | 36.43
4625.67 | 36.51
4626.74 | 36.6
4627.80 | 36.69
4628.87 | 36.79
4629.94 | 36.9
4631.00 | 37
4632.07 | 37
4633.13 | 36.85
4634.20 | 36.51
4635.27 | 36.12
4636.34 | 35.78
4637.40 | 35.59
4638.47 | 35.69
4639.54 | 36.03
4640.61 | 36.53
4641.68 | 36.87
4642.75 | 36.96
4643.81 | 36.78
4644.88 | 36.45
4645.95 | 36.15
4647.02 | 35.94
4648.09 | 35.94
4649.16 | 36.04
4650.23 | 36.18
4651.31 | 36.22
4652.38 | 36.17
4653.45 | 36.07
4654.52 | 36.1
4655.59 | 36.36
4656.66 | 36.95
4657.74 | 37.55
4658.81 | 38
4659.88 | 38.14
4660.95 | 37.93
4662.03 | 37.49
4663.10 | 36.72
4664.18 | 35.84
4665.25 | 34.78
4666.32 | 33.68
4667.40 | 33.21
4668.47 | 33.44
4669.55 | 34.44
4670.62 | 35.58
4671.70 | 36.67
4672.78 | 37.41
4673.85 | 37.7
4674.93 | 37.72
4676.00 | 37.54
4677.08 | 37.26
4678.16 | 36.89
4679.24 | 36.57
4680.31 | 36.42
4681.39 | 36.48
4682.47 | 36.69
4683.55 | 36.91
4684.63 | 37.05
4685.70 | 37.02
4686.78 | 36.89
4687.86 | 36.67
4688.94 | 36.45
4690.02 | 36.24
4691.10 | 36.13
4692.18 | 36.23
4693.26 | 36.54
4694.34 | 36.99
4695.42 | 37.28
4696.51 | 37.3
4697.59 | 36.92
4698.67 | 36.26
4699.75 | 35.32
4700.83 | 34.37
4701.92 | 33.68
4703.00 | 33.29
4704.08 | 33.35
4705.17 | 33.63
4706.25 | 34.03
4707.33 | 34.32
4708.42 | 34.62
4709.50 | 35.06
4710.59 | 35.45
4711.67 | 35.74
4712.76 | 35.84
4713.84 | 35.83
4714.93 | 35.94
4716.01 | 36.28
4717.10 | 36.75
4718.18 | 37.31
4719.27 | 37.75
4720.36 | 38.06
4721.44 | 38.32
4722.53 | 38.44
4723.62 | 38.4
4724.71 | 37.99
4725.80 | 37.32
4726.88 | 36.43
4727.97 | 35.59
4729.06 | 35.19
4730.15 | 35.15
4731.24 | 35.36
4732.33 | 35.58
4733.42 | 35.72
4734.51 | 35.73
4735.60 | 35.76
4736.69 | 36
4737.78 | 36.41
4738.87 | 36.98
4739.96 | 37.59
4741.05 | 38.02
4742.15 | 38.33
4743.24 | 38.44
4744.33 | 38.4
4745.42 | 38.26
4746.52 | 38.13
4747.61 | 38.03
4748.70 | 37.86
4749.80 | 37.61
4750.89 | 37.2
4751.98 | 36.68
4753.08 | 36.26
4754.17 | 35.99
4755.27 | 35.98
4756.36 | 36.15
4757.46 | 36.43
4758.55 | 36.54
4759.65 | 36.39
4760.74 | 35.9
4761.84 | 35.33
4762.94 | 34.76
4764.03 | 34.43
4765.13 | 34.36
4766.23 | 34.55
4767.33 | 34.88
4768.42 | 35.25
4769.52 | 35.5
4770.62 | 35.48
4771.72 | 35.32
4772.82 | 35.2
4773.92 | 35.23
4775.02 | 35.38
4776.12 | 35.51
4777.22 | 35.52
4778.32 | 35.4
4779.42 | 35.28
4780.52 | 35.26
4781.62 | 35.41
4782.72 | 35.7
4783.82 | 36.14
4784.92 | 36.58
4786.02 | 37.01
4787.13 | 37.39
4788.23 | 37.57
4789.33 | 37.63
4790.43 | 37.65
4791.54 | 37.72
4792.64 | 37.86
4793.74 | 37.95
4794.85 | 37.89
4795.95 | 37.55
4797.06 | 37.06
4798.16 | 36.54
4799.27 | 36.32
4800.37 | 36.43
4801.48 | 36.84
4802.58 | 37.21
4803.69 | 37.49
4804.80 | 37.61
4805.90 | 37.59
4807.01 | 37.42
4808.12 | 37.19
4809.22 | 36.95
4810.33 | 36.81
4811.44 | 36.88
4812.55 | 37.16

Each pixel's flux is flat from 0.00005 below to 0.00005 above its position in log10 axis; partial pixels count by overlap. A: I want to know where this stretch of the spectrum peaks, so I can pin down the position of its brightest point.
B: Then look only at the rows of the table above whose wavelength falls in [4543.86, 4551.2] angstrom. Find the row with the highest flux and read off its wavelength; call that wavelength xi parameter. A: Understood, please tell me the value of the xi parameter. 4547.52 angstrom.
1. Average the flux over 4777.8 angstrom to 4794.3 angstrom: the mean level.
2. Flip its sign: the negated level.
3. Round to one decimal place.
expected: -36.7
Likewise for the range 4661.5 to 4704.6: -36.1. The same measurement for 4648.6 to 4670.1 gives -36.1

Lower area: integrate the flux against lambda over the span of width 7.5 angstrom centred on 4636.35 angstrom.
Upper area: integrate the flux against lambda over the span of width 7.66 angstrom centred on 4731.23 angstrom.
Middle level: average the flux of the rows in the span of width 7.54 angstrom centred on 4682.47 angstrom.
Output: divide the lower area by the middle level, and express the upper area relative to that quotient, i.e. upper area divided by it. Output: 36.9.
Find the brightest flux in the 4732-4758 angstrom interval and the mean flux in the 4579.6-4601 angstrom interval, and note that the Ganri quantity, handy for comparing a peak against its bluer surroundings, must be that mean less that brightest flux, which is -3.9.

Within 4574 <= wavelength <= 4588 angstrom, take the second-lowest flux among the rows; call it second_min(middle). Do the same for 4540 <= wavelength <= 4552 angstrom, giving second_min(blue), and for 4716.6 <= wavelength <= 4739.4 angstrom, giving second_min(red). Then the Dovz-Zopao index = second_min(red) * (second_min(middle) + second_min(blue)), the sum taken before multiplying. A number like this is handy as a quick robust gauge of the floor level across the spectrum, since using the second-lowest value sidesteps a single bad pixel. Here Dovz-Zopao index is 2337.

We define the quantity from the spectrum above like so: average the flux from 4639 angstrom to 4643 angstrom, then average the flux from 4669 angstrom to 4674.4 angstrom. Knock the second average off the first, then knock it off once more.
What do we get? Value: -36.1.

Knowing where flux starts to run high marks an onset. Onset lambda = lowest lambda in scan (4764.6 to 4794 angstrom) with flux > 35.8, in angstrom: 4783.82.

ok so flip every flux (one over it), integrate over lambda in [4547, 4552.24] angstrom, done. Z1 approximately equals 0.15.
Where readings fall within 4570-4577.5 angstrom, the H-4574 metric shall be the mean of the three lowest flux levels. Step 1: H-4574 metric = 35.7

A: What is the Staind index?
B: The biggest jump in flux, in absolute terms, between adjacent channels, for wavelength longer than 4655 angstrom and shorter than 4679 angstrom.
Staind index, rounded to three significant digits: 1.14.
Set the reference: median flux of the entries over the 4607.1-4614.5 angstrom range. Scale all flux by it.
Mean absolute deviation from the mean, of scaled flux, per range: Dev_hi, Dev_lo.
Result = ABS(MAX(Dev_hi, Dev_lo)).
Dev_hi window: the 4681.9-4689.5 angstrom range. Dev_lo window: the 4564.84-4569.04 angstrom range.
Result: 0.0077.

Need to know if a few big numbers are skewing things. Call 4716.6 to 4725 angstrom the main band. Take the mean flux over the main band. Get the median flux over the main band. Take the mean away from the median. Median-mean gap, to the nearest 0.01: 0.15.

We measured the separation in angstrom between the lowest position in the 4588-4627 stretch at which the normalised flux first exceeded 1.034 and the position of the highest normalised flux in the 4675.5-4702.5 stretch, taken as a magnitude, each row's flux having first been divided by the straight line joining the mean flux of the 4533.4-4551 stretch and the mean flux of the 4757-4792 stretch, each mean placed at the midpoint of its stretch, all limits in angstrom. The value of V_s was 87.5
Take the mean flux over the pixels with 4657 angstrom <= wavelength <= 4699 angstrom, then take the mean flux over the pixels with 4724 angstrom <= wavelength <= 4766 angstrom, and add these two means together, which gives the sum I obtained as 73.1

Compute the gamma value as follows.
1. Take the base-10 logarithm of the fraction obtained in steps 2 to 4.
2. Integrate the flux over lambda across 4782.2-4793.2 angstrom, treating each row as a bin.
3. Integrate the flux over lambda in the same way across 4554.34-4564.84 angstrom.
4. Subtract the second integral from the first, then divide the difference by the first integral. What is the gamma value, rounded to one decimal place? -1.2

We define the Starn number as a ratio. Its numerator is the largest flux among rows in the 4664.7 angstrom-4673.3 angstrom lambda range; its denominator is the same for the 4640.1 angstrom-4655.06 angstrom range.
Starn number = 1.01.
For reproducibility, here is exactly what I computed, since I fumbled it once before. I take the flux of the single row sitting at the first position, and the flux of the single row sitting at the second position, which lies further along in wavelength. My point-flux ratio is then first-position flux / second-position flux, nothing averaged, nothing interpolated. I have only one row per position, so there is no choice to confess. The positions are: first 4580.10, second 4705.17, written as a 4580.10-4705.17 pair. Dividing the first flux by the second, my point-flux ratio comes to 0.98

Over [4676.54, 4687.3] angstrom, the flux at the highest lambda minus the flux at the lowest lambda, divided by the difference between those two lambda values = -0.04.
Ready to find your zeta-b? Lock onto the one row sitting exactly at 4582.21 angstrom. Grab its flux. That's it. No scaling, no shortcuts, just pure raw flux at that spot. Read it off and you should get 33.03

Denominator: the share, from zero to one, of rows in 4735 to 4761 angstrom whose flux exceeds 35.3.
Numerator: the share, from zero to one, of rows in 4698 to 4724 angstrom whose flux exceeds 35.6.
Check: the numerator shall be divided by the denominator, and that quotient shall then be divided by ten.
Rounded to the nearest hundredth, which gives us 0.05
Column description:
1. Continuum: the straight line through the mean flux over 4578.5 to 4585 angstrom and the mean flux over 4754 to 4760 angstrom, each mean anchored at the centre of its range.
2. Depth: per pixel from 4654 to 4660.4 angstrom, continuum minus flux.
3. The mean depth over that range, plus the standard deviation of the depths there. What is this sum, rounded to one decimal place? -1.8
